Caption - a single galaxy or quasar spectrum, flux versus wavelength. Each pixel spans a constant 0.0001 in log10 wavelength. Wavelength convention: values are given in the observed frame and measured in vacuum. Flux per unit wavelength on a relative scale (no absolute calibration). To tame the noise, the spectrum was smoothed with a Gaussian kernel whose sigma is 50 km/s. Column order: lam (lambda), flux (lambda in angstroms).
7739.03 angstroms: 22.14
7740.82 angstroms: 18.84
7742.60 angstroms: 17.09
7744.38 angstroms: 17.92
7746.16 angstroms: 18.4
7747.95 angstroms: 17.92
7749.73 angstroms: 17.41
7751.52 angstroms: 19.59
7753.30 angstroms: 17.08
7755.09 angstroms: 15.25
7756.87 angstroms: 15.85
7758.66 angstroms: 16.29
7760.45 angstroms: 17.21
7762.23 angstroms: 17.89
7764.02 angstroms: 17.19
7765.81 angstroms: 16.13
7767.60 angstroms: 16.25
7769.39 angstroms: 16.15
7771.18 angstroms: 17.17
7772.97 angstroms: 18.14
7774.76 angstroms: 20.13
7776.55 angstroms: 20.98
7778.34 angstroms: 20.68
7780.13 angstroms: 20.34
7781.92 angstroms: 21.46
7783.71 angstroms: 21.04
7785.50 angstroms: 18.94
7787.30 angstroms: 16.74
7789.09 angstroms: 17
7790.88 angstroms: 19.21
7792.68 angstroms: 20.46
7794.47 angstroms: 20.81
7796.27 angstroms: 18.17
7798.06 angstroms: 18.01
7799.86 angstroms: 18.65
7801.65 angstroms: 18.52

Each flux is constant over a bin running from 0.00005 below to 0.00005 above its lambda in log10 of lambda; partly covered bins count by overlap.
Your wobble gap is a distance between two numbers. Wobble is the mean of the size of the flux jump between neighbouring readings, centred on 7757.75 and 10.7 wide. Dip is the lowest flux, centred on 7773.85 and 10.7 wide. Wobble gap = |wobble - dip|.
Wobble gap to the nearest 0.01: 15.26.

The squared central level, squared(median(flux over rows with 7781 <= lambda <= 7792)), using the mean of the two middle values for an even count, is 364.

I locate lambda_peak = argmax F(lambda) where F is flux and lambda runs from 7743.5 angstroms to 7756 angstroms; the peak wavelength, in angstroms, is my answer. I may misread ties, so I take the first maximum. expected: 7751.52 angstroms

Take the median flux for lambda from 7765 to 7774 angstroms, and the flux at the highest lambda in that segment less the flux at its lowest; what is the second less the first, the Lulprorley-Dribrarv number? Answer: -14.2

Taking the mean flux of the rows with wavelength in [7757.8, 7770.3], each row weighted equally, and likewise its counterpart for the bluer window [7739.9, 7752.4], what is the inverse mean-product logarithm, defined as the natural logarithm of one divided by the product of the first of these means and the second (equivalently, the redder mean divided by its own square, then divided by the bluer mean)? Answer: -5.72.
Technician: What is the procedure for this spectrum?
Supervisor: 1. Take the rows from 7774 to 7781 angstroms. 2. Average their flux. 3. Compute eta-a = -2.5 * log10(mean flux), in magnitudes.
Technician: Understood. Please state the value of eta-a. -3.28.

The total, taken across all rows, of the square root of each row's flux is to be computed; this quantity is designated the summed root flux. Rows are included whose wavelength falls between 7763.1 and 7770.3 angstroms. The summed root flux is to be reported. 16.2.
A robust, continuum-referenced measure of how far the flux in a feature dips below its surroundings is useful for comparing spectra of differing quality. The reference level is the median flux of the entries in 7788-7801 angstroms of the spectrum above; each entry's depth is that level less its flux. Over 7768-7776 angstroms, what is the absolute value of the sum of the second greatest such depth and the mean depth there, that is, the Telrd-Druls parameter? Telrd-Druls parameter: 2.2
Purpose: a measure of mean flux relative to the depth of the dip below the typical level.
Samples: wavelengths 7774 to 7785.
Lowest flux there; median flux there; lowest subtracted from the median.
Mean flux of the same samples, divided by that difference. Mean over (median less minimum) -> 30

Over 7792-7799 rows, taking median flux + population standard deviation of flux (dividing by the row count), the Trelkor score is 20.6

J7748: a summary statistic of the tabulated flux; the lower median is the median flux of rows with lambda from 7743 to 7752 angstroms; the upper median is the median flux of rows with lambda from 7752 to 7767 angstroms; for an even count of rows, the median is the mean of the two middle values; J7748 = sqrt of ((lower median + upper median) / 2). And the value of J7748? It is 4.16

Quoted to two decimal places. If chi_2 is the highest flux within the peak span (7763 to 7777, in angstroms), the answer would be 20.98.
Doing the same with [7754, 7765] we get 17.89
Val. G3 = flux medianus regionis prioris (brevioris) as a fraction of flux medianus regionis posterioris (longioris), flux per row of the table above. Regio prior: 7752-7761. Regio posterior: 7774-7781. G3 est 0.79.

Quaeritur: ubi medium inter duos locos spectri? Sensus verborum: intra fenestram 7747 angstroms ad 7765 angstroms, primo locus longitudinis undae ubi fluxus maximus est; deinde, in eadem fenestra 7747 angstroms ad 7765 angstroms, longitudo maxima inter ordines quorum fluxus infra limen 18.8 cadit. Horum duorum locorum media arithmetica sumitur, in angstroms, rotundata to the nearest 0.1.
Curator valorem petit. 7757.8 angstroms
